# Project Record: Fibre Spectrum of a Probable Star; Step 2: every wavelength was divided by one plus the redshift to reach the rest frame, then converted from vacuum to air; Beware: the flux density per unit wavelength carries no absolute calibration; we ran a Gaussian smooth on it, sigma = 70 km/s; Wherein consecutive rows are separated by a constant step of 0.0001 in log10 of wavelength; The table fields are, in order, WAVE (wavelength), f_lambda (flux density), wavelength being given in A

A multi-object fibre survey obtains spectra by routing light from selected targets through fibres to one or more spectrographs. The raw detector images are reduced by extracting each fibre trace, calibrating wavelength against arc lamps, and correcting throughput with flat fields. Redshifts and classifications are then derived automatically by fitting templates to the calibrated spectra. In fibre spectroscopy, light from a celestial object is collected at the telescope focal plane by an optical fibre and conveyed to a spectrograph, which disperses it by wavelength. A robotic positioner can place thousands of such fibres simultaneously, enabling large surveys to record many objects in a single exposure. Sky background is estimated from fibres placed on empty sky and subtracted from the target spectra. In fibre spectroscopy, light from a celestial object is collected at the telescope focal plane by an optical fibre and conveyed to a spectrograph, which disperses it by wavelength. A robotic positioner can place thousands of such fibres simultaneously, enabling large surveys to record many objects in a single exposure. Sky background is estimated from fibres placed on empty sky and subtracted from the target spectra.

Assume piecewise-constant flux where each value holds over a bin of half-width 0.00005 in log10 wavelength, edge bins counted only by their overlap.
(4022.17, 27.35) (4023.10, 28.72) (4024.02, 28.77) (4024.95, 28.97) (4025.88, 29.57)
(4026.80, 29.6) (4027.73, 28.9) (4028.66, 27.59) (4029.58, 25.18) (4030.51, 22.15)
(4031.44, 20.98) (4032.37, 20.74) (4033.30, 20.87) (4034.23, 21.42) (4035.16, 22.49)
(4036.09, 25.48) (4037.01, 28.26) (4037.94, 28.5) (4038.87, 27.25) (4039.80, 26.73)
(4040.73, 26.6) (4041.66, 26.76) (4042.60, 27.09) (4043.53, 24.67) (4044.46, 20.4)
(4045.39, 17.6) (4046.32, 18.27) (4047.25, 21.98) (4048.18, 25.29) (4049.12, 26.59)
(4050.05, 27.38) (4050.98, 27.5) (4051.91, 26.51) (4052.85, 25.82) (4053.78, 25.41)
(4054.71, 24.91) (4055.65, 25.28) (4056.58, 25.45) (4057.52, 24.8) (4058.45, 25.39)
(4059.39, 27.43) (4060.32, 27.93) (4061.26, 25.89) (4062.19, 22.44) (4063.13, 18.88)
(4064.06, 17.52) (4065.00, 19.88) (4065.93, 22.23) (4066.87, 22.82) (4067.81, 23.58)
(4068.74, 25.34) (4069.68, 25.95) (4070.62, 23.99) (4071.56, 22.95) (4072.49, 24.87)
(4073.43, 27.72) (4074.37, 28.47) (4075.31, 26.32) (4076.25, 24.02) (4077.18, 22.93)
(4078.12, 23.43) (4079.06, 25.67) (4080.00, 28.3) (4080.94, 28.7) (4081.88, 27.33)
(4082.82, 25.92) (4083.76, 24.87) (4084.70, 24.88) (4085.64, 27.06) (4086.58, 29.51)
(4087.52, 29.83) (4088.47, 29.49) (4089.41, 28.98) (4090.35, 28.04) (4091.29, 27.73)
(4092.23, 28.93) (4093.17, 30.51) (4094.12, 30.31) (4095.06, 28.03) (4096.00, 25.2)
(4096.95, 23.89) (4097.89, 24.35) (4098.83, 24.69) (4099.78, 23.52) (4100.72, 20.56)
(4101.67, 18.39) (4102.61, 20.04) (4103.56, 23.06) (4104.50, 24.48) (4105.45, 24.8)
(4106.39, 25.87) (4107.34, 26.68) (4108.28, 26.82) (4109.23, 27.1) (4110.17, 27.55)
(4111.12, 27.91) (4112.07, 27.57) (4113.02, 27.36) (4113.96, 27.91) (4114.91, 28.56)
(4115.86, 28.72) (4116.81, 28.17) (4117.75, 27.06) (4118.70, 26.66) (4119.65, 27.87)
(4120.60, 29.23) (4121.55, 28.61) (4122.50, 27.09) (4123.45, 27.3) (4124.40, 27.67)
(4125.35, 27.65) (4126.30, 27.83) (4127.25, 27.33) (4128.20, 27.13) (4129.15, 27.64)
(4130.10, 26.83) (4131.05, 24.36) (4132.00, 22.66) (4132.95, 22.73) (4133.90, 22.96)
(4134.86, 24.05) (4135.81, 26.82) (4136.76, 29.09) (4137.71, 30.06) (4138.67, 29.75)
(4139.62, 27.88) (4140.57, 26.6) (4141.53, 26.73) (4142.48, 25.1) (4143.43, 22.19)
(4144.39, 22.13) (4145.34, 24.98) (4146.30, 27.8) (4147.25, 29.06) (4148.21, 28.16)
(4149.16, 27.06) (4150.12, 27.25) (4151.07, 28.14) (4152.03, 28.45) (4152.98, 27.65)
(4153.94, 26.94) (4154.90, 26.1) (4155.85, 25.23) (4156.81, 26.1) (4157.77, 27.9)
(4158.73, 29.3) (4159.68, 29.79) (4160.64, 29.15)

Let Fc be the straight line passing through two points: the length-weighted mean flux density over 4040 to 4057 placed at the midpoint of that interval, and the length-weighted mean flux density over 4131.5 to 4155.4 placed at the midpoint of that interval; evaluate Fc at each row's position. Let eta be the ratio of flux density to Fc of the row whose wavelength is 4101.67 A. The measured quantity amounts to 0.72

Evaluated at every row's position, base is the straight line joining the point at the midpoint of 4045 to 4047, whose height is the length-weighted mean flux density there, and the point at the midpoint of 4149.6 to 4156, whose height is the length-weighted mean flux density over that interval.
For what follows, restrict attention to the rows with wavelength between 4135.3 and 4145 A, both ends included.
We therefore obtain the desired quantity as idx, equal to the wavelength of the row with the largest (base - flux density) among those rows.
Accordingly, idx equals 4144.39 A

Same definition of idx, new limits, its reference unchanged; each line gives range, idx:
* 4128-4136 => 4132.95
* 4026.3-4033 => 4032.37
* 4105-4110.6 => 4105.45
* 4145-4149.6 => 4145.34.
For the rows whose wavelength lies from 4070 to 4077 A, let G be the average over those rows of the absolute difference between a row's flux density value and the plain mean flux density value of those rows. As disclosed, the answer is 1.7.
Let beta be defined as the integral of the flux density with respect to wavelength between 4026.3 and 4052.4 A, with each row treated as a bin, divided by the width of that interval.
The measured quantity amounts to 24.8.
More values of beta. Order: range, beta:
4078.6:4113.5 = 26.3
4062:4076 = 23.6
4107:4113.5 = 27.3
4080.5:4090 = 27.7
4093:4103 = 24.3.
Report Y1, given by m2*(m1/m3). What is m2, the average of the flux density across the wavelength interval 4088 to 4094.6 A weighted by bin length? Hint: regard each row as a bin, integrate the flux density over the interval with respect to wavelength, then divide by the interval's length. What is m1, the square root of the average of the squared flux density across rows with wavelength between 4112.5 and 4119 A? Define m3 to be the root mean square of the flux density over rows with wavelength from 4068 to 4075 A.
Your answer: 31.6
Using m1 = 27.8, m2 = 29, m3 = 26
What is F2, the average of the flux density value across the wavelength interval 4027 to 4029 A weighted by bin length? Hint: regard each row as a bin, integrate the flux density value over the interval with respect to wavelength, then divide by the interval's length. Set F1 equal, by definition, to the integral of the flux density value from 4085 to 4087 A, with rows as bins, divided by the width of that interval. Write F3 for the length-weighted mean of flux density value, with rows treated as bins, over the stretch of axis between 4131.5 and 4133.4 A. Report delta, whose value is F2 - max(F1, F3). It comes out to 0.4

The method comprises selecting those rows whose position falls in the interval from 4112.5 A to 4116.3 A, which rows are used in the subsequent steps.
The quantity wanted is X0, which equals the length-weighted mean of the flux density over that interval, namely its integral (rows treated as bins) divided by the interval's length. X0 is 28.1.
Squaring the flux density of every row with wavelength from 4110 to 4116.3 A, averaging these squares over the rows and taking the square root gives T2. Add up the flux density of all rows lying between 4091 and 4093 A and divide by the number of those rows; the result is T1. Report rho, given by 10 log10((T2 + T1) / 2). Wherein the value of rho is 14.5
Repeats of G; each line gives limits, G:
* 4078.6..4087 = 1.4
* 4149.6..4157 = 0.9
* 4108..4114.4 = 0.3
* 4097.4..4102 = 2.3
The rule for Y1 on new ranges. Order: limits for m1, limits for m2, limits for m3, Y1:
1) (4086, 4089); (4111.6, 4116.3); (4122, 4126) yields 30.2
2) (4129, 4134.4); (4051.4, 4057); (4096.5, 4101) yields 26.9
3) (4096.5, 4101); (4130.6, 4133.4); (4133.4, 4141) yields 20.0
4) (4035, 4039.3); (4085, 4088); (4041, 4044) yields 28.8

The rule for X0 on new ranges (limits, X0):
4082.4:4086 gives 25.6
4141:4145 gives 24.1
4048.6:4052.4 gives 26.9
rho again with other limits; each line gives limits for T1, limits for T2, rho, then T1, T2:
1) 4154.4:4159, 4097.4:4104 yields 13.9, 27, 22.2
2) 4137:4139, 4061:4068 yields 14.1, 30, 21.8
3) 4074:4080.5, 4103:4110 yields 14.1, 26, 25.6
